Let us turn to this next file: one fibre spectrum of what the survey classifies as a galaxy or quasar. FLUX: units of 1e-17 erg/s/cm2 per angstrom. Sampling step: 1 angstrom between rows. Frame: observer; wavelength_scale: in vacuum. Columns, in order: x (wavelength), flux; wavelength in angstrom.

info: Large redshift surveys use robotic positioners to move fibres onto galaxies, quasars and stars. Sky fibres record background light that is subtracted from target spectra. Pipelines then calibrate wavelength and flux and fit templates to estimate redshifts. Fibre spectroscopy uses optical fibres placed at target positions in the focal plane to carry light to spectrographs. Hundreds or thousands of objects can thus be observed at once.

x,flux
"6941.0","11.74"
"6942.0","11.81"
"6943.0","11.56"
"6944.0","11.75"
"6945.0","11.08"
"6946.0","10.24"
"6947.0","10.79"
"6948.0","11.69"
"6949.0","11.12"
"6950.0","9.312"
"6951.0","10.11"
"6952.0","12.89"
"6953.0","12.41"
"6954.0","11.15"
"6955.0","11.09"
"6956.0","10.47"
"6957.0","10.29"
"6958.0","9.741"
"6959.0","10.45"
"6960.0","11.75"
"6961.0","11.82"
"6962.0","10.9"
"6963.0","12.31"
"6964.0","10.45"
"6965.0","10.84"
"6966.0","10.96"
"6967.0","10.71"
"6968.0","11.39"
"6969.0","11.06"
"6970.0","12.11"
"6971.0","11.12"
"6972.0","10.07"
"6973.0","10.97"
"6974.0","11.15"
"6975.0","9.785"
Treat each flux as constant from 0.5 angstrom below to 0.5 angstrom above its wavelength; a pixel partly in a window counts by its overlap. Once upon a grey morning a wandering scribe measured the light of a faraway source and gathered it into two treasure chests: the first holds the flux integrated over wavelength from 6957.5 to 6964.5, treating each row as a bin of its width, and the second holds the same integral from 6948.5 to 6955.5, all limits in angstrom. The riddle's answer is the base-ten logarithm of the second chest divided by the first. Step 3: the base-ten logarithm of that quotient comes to 0.0037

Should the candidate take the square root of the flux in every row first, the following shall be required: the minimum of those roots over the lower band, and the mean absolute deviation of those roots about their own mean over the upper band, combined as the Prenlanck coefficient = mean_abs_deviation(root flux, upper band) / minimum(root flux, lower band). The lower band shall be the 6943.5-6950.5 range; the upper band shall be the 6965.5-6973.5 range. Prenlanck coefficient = 0.018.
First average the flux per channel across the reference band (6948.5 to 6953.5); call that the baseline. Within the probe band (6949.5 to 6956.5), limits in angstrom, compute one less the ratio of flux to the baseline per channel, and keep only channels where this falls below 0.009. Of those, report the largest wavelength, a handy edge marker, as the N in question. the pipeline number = 6955.0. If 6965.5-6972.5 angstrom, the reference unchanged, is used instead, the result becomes 6971.0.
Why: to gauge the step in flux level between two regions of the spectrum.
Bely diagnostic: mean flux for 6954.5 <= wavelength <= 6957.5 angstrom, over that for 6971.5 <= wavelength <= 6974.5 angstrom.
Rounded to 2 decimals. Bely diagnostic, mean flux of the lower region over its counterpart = 0.99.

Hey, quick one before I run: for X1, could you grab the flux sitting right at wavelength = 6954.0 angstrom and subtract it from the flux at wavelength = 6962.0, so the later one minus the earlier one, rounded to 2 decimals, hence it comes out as -0.25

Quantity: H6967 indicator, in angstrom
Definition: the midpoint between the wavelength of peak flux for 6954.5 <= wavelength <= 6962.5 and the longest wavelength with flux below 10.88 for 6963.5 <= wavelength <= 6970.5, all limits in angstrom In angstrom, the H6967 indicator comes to 6964.0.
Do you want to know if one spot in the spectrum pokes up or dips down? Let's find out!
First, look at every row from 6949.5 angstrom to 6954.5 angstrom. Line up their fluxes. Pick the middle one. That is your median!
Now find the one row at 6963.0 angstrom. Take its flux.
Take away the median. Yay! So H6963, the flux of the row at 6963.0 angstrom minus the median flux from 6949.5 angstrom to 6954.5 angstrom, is 1.2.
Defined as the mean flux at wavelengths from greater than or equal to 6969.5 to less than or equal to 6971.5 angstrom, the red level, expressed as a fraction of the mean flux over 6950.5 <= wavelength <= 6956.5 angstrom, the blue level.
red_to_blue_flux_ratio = 1.02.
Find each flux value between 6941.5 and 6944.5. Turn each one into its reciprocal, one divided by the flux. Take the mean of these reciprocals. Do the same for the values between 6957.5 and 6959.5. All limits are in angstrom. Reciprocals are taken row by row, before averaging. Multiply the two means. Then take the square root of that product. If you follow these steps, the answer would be 0.092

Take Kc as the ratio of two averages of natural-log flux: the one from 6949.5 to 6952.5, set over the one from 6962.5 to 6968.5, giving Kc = 0.984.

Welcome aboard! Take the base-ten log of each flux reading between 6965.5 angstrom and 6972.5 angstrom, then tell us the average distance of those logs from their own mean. 0.016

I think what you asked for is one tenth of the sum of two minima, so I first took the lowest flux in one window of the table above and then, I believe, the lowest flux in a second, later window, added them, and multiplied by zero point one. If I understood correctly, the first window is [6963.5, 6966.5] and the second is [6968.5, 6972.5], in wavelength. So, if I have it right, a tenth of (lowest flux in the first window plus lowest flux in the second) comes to 2.05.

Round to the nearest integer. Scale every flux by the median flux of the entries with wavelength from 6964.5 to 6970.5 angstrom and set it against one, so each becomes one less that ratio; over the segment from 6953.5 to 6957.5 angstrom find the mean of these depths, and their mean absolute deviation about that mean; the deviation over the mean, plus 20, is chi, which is 21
